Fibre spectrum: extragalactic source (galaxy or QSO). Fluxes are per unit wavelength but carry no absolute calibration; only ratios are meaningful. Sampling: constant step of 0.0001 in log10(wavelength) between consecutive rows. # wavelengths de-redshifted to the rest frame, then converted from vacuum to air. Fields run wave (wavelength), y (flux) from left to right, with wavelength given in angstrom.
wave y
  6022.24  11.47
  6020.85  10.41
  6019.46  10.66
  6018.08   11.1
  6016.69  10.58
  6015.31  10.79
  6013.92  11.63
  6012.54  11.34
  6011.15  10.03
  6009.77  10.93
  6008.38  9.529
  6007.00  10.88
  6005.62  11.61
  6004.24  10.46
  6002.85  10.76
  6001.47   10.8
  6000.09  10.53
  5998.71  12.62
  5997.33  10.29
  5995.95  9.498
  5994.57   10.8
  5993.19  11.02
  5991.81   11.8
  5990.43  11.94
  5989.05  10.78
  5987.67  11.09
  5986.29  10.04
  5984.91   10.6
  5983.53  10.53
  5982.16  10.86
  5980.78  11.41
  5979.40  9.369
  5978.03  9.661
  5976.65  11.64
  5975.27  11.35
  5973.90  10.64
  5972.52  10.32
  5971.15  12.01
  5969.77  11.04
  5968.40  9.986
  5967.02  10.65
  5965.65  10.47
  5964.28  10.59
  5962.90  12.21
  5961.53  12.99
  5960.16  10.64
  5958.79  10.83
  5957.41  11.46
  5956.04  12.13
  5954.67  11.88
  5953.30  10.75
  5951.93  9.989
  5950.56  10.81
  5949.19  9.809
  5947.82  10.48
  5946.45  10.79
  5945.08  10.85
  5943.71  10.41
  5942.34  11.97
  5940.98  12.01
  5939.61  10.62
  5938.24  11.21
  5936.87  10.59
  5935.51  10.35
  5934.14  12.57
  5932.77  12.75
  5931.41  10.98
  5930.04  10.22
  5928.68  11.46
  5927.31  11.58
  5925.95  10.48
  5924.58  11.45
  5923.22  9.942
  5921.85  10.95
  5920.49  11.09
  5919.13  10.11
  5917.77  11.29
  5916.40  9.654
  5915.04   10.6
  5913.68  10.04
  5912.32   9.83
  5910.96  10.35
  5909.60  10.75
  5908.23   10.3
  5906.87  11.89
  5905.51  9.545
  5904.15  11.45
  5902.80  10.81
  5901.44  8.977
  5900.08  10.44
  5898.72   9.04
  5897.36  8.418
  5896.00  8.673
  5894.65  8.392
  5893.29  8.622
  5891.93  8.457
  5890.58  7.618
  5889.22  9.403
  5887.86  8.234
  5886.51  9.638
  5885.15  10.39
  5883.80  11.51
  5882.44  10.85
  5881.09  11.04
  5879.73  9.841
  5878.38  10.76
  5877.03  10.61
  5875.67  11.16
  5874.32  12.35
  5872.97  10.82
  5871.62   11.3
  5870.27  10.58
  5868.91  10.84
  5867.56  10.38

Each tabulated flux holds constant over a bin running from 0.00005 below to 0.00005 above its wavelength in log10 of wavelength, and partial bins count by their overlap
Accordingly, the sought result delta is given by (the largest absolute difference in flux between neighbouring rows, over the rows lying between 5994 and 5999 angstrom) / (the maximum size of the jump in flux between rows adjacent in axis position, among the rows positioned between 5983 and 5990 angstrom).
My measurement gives 2.2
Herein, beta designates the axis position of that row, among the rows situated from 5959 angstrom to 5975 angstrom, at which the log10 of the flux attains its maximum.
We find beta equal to 5961.53 angstrom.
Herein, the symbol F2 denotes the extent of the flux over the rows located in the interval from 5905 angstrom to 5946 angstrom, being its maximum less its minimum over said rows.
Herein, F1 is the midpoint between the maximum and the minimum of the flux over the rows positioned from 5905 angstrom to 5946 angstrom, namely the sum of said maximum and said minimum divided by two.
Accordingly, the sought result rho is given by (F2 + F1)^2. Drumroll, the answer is 206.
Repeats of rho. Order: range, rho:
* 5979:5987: 155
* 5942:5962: 213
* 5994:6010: 201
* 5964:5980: 178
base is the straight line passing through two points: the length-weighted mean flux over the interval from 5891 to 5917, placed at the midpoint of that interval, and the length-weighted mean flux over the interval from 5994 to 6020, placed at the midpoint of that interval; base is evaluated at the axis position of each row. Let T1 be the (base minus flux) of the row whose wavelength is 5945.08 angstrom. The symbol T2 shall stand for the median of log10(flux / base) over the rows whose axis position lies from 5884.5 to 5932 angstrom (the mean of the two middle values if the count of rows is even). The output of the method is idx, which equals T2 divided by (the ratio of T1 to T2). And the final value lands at -0.0001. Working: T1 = -0.7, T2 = 0.01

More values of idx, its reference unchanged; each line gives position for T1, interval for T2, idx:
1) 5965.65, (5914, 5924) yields -0.0104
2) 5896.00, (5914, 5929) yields 0.0016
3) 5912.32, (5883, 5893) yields 0.0034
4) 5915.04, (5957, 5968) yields -0.0004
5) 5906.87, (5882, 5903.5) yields -0.0006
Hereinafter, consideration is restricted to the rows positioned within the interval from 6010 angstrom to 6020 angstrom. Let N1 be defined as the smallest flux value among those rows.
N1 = 10.03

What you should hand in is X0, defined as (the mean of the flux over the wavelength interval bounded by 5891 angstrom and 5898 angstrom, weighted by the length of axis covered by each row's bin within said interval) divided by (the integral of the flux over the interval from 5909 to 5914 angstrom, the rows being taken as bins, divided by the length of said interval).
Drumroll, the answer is 0.83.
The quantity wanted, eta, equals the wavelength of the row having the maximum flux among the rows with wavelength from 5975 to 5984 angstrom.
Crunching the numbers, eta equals 5976.65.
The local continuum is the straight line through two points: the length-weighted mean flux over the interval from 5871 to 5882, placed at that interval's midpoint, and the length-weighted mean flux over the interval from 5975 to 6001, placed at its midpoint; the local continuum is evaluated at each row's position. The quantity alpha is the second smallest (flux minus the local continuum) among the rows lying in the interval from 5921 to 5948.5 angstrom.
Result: -0.7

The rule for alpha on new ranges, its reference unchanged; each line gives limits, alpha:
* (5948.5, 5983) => -1.2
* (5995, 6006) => -0.5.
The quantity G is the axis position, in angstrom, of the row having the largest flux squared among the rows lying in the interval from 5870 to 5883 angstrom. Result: 5874.32 angstrom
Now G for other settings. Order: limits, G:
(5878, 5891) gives 5883.80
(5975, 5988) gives 5976.65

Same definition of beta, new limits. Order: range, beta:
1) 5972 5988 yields 5976.65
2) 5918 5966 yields 5961.53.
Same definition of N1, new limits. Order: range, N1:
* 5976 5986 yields 9.369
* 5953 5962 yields 10.64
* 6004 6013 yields 9.529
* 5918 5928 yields 9.942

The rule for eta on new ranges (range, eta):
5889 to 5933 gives 5932.77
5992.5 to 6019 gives 5998.71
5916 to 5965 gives 5961.53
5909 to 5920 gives 5917.77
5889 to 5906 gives 5904.15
